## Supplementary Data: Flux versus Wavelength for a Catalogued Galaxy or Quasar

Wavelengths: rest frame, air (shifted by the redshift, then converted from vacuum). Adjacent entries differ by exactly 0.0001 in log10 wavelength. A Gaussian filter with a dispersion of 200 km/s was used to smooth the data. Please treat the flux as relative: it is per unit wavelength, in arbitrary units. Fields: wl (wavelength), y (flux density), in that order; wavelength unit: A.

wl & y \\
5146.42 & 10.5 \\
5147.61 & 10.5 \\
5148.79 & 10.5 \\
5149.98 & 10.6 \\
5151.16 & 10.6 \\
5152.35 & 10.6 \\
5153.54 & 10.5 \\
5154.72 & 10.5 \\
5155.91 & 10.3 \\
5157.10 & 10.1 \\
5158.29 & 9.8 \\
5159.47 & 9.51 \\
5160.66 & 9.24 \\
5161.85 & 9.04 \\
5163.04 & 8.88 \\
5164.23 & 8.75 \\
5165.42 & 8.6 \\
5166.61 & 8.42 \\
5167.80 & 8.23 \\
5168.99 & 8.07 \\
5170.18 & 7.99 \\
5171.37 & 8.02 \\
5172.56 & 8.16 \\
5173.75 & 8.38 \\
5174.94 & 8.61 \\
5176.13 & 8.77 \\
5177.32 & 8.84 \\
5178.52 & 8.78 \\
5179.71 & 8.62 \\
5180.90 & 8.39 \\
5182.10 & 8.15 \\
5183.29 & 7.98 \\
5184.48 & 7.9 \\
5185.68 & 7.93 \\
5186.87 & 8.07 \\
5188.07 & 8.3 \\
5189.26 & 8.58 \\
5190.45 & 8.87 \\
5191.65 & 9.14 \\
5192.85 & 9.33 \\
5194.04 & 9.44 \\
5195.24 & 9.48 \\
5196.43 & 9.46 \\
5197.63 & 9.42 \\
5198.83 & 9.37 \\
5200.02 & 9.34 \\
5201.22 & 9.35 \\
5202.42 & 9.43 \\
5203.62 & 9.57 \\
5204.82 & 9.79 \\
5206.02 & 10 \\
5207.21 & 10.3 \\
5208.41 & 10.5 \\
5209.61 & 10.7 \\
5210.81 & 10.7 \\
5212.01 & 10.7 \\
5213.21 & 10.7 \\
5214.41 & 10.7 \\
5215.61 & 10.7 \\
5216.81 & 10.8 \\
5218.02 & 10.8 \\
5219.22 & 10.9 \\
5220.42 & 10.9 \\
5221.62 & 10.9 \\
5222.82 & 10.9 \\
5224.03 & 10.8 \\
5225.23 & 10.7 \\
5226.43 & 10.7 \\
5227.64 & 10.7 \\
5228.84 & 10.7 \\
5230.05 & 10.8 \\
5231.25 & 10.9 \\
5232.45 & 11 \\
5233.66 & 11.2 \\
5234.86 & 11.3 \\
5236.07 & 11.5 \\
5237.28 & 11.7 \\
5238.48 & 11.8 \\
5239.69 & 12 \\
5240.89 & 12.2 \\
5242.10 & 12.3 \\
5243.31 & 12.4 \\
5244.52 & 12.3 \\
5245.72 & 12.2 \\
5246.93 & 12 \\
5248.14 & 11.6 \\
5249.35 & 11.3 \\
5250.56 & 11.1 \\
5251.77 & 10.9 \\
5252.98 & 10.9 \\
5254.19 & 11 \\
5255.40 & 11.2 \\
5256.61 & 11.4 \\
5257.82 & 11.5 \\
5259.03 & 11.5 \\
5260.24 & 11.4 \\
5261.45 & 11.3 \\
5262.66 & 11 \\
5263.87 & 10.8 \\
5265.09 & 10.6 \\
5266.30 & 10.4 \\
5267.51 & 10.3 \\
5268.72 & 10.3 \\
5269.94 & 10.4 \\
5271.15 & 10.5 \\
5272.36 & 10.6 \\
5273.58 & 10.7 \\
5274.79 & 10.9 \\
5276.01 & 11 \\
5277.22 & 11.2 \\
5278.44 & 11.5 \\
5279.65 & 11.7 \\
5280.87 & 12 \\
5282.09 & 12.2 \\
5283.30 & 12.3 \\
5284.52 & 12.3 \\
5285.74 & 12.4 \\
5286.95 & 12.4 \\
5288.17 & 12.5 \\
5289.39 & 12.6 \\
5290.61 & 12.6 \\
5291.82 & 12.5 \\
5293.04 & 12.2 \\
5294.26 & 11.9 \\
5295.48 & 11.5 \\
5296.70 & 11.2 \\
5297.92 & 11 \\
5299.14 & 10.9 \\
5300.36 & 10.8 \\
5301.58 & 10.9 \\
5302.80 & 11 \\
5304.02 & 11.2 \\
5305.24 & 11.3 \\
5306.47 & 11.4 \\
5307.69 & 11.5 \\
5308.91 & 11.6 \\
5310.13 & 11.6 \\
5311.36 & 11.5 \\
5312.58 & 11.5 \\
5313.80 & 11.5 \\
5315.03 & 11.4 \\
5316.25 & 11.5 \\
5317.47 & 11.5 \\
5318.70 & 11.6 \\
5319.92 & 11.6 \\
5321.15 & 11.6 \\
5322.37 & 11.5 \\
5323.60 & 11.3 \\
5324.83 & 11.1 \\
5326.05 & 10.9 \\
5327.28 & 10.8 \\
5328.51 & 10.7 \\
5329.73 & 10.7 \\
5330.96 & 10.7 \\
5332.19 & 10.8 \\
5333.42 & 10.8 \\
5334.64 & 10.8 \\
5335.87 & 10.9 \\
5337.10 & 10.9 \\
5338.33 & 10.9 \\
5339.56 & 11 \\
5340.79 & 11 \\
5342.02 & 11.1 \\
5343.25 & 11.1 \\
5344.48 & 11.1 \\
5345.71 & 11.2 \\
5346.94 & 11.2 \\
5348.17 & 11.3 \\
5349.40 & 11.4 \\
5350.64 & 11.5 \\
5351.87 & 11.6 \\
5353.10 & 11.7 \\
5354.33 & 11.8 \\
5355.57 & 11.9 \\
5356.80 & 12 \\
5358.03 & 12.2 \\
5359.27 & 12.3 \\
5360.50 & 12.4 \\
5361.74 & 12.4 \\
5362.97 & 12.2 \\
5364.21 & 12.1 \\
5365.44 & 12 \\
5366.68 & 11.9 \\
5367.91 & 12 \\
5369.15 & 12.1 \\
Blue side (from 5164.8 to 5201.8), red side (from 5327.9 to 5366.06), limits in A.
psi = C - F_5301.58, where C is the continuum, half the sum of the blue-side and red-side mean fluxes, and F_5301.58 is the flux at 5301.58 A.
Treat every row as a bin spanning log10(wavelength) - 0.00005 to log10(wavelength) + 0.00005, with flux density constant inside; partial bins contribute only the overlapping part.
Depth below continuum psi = -0.9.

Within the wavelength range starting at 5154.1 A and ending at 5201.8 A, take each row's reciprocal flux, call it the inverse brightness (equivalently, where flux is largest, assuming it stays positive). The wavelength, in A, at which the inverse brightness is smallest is 5154.72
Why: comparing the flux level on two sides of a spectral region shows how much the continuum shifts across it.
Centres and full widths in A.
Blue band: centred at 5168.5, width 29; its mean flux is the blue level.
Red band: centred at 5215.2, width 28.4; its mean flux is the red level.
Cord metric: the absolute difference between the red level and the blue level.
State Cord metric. 1.7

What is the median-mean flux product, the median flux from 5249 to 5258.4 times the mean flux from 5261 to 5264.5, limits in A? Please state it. 123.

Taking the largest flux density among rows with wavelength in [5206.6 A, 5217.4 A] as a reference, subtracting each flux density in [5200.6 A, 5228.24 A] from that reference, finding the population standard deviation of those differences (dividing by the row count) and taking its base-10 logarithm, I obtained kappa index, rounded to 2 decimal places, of -0.31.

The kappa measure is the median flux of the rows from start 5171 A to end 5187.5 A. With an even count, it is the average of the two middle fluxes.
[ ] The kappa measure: 8.3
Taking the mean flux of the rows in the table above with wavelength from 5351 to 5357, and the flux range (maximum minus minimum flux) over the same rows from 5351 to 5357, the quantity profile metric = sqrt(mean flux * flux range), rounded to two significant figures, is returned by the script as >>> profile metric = 2.2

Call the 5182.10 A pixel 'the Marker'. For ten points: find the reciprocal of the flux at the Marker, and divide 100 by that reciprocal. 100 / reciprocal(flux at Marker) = 815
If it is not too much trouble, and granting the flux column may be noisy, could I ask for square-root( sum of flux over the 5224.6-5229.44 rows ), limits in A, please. 6.54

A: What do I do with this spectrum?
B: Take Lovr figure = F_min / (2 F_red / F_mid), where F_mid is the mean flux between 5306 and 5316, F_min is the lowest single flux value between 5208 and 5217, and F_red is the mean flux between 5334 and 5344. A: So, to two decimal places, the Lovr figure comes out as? 5.51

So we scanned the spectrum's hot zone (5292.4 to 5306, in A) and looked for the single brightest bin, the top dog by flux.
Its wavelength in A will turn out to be 5293.04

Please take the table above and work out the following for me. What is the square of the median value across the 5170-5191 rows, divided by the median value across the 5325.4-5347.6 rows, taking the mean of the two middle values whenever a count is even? 6.4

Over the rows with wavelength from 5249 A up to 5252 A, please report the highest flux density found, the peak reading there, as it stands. 11.3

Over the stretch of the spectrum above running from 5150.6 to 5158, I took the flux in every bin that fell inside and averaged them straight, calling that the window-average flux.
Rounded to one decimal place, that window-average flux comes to 10.4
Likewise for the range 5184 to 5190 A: 8.2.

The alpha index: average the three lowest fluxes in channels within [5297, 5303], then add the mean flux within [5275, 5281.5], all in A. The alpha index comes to 22.3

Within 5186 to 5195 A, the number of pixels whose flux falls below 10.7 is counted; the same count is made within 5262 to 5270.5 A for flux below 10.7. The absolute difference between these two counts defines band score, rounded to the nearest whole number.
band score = 2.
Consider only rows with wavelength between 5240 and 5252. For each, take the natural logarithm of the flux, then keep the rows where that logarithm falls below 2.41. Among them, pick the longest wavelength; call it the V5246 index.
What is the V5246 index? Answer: 5251.77 A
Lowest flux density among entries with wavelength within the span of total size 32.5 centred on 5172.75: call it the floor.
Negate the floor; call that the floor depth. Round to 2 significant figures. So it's -7.9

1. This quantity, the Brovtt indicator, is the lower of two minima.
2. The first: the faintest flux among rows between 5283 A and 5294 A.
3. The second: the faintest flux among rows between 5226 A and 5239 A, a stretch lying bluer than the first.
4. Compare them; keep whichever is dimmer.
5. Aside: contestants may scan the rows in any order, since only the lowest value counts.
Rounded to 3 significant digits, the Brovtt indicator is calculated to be 10.7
